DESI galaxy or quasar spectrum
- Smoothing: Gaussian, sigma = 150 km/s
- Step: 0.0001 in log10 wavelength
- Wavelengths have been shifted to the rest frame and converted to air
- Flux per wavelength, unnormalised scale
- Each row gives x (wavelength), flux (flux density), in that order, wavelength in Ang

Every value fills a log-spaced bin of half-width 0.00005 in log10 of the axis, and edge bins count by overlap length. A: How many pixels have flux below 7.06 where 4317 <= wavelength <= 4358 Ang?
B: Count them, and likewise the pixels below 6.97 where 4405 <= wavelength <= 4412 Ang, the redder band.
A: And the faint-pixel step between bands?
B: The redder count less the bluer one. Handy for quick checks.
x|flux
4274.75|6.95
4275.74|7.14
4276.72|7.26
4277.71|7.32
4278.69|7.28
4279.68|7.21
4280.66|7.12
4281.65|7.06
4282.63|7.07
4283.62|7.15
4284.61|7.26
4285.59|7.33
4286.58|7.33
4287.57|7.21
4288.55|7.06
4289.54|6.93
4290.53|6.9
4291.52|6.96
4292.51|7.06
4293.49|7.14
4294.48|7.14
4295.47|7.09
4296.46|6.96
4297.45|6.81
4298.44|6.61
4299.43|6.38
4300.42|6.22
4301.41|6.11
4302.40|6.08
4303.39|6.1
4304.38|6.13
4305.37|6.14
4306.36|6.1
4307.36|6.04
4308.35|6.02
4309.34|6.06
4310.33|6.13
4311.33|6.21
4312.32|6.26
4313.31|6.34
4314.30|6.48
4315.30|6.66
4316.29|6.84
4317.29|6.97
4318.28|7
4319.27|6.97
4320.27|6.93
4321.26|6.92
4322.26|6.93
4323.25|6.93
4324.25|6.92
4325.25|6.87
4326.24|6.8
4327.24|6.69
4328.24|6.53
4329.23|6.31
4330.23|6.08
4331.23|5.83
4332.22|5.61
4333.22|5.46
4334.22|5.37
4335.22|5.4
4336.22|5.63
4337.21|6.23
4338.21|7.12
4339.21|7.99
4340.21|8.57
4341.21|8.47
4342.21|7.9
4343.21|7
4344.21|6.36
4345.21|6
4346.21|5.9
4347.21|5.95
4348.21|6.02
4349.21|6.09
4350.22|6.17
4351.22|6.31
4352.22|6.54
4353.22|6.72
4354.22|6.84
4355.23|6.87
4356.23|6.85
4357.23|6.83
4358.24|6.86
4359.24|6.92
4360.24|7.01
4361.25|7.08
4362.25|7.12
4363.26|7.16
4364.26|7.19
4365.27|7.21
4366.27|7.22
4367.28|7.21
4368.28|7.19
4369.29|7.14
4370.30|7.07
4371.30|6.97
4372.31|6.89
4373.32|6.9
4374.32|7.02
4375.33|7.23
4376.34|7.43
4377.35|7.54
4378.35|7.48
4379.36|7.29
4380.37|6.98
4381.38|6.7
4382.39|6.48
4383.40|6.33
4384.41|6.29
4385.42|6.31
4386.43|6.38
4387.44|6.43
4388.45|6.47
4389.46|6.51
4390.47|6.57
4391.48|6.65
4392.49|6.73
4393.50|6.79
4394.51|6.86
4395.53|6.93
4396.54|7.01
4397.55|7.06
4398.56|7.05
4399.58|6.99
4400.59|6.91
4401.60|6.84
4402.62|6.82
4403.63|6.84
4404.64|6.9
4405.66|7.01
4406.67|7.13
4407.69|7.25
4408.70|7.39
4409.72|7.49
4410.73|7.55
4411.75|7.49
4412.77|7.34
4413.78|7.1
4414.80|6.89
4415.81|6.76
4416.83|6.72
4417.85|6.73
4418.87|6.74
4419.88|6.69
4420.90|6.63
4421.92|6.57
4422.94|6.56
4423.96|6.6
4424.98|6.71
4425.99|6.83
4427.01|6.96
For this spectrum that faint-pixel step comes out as -36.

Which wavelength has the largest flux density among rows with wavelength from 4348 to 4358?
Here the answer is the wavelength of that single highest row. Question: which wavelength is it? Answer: 4355.23 Ang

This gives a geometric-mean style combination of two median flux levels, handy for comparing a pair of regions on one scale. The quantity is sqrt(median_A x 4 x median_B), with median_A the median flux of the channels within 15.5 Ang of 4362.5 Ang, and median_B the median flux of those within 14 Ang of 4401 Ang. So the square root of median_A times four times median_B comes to 13.9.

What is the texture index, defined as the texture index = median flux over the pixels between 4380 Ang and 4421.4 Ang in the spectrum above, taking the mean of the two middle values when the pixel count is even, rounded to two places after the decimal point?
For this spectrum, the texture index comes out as 6.84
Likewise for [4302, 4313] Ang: 6.10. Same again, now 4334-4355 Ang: 6.31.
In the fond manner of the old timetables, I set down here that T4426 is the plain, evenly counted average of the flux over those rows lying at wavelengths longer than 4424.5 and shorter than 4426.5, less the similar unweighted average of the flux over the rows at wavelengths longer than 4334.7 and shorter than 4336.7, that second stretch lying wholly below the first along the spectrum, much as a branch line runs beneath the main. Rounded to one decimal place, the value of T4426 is 1.3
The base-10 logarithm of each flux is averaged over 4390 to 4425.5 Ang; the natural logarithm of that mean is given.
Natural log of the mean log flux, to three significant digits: -0.174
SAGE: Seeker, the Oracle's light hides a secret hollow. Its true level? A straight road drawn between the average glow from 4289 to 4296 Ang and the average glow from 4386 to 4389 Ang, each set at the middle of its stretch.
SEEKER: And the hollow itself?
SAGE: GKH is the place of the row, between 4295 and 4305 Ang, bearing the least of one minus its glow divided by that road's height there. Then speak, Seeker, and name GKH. 4295.47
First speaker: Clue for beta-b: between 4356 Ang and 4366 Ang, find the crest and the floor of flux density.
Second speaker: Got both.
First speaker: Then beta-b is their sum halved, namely 7.02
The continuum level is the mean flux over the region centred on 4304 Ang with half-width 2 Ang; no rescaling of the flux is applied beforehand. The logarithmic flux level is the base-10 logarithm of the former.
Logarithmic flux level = 0.79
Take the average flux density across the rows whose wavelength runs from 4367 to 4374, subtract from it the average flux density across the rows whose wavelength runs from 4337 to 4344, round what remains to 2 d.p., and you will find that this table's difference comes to -0.56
